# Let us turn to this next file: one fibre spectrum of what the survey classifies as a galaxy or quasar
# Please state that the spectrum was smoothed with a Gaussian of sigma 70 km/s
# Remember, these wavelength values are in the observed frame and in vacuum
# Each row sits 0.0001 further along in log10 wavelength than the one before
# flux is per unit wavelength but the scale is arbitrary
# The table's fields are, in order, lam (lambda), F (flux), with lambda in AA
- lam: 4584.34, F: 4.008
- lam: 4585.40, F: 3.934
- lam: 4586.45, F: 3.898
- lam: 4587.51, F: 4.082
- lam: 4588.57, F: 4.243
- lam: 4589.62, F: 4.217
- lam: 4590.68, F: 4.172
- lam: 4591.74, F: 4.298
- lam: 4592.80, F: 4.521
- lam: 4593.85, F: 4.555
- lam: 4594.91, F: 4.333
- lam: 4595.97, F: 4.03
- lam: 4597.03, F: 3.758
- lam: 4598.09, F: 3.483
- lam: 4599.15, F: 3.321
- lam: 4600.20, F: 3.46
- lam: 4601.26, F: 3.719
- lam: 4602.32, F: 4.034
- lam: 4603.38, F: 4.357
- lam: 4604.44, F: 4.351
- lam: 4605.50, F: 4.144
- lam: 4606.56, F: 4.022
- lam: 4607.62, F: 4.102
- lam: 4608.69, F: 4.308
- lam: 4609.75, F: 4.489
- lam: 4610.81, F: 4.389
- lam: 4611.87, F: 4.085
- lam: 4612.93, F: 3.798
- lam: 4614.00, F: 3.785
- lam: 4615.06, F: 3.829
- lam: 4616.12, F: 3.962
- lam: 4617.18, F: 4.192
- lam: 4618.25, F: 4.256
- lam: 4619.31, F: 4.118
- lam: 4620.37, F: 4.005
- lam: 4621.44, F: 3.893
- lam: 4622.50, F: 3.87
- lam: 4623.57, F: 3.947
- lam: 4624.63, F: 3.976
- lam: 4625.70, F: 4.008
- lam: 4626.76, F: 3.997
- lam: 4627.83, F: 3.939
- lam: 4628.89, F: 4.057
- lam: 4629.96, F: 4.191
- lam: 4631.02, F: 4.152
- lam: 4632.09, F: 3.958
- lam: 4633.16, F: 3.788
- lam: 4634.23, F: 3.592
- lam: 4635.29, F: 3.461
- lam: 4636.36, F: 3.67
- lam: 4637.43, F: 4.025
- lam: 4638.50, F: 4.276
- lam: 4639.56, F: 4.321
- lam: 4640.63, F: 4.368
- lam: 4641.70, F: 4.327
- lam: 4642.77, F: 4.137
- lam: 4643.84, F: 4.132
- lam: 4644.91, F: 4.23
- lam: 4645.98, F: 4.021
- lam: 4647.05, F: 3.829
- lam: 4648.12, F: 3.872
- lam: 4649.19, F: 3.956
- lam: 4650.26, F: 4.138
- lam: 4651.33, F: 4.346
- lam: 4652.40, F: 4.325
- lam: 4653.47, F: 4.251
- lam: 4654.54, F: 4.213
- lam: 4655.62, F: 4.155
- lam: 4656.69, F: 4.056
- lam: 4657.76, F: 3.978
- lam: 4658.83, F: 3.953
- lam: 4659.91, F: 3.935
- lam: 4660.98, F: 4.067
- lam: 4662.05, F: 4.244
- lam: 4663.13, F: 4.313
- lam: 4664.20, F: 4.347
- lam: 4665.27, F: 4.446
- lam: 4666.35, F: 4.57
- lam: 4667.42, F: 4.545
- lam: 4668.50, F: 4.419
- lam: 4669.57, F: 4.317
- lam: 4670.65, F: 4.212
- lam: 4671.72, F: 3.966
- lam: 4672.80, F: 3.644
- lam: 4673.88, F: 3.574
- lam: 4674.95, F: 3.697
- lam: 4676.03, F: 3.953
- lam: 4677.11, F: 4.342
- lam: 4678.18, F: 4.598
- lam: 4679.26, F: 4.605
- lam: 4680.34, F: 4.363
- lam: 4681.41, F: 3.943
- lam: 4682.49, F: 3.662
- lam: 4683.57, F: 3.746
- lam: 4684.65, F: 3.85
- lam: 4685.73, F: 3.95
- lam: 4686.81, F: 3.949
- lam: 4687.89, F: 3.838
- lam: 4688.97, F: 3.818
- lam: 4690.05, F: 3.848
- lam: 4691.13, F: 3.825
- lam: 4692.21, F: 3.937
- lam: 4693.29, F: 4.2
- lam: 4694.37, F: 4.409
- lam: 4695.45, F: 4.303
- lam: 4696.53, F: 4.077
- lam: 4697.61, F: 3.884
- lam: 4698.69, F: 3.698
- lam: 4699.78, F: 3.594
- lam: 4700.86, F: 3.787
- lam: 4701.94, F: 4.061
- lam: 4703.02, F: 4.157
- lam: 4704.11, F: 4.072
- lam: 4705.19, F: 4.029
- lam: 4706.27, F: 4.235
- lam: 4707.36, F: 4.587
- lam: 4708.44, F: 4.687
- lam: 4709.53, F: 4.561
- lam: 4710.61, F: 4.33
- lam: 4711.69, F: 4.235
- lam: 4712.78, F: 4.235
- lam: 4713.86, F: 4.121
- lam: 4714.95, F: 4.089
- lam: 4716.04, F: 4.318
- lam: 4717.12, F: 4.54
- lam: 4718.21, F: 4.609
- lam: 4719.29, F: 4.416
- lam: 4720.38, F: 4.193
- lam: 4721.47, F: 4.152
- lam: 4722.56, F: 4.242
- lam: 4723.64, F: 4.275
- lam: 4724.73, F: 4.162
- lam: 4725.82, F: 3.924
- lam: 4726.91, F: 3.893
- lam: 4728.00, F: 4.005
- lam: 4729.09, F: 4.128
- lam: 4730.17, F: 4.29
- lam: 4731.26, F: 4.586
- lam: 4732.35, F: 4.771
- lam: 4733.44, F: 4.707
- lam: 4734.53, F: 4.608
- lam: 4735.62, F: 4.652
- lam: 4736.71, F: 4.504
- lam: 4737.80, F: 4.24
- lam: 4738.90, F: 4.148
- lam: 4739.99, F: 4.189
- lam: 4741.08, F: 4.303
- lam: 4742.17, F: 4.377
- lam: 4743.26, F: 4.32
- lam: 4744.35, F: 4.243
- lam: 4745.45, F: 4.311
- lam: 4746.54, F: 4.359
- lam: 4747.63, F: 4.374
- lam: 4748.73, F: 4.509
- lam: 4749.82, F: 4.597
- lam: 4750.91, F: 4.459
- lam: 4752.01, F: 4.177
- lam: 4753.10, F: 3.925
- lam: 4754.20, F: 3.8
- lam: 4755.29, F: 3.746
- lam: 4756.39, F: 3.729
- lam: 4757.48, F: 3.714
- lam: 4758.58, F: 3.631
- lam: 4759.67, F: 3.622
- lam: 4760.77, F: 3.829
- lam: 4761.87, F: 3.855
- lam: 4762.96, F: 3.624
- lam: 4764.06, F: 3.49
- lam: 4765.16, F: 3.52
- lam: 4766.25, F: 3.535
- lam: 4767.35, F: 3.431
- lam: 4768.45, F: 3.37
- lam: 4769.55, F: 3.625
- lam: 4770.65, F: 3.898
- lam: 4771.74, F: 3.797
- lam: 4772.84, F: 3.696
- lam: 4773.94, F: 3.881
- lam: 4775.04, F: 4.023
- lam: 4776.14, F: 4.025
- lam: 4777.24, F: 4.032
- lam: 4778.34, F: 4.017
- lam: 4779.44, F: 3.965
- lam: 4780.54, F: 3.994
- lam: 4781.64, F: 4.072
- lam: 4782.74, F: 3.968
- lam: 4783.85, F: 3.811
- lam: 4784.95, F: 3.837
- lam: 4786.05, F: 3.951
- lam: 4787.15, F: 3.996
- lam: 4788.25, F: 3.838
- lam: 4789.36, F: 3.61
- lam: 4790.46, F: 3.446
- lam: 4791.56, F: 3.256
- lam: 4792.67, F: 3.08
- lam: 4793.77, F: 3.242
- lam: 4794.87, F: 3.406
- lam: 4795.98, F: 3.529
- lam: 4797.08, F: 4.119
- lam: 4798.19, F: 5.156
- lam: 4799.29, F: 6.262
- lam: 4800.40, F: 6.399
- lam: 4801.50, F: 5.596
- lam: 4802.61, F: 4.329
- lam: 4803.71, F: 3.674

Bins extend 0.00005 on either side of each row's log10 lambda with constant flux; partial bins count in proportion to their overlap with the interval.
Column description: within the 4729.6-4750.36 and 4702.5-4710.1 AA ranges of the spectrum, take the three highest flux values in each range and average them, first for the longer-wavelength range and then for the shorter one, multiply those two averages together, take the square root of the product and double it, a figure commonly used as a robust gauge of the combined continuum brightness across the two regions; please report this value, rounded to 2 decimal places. 9.32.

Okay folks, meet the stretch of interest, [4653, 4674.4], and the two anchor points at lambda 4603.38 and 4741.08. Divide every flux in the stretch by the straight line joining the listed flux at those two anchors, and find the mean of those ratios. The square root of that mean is 0.980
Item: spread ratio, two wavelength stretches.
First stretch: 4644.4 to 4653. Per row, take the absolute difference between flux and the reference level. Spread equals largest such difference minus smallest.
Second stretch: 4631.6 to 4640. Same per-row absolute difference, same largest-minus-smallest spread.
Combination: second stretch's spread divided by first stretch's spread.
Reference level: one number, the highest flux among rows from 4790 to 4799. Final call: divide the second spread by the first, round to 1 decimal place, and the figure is 1.7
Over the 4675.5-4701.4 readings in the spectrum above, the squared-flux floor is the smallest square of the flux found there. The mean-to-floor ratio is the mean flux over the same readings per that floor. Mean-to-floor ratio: 0.310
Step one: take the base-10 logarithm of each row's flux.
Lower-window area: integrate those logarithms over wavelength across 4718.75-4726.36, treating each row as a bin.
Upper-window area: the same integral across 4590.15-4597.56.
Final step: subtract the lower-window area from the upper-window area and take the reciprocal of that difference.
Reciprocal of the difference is -10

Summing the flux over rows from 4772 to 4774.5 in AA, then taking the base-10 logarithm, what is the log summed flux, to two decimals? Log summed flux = 0.88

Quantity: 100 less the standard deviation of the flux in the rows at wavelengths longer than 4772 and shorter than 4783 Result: 99.9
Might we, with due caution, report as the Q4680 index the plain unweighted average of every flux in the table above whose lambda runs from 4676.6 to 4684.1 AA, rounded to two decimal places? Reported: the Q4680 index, 4.18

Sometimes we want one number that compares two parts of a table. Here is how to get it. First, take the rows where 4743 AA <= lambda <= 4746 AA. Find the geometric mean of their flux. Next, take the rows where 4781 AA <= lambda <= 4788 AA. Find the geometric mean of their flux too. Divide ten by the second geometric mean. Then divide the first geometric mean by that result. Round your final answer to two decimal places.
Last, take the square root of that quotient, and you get 1.30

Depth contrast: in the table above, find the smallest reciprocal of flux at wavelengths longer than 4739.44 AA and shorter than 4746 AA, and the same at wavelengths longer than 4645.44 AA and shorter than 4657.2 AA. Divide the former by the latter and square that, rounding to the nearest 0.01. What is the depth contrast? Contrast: 0.99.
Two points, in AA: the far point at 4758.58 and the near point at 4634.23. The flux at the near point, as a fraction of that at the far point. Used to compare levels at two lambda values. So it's 0.99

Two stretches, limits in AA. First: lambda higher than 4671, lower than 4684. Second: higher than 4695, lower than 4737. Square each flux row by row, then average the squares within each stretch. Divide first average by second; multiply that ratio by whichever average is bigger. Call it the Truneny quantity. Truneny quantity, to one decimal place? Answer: 16.2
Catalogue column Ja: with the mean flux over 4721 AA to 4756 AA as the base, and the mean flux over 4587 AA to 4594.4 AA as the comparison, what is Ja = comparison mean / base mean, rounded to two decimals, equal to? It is 1.00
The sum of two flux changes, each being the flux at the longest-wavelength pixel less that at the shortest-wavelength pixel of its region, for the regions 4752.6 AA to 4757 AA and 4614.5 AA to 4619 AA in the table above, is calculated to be 0.2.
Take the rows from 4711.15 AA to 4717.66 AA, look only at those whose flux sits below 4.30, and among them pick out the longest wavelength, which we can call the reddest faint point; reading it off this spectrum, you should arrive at 4714.95 AA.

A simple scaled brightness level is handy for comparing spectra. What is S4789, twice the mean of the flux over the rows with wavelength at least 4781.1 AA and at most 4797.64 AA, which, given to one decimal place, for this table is 7.4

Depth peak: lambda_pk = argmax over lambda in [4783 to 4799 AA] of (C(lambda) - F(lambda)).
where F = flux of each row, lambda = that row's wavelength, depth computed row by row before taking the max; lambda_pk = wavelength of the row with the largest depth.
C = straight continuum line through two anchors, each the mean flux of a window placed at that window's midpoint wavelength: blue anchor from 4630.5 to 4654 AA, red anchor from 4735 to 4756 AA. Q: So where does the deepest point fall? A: 4792.67 AA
